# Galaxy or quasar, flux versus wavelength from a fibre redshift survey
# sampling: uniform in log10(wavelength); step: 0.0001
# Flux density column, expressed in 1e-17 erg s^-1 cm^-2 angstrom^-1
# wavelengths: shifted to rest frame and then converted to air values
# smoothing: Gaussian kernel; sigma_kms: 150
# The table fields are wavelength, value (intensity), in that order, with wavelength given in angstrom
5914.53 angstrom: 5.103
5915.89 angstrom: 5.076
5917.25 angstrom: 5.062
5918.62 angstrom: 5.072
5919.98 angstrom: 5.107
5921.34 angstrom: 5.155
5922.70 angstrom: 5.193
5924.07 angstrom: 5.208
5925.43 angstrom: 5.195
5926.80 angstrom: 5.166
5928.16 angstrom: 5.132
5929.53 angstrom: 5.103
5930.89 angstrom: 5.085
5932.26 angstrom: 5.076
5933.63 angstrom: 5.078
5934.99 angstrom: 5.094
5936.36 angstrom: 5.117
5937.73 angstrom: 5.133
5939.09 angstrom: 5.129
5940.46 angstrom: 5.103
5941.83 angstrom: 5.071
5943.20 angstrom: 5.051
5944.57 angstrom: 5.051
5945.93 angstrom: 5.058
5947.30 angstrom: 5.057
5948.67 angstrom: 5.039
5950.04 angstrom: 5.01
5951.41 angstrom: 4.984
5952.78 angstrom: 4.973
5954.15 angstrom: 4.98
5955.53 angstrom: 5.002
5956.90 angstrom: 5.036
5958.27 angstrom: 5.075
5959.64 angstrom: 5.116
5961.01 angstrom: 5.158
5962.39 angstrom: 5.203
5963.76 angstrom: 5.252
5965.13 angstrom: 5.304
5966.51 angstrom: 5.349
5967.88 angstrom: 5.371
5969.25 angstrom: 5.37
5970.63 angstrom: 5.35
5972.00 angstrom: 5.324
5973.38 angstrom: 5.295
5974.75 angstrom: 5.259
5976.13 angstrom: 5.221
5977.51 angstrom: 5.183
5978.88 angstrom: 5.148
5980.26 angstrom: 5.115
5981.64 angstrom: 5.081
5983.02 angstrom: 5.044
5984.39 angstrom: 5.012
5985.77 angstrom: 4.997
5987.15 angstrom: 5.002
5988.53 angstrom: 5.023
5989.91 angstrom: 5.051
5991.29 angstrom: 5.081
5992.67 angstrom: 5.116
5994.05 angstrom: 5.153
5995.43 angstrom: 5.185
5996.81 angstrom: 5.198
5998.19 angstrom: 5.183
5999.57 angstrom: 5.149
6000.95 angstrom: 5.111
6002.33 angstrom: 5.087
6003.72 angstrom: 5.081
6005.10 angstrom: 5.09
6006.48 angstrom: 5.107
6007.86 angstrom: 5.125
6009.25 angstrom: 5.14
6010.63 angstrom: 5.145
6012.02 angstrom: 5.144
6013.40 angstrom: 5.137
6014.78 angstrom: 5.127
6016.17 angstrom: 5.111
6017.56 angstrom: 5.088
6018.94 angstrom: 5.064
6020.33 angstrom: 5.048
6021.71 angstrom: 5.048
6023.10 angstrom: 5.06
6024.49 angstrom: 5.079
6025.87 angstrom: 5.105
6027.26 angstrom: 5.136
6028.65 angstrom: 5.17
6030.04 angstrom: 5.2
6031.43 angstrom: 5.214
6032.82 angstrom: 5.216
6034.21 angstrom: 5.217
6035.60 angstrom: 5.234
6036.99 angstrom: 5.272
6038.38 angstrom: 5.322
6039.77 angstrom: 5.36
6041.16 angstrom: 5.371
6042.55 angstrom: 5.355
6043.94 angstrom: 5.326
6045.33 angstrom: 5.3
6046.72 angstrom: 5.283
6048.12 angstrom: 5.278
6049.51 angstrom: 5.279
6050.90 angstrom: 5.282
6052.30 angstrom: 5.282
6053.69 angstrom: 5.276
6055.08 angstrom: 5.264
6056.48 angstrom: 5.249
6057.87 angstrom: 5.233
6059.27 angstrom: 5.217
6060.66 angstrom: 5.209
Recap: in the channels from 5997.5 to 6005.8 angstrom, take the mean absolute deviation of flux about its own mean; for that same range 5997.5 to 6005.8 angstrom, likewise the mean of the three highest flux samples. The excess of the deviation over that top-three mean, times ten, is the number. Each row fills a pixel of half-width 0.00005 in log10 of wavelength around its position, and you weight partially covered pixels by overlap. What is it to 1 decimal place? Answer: -51.1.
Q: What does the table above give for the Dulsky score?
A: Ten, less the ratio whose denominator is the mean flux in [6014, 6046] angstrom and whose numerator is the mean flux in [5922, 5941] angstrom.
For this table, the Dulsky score 9.01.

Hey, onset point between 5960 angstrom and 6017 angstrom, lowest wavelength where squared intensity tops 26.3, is 5961.01 angstrom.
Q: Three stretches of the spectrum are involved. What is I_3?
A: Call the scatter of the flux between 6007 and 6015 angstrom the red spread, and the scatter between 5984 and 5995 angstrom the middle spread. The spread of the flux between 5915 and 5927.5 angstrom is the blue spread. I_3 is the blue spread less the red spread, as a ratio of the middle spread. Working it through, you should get 0.9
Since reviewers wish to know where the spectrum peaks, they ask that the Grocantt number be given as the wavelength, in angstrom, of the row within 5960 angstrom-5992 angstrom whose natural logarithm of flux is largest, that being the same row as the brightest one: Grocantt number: 5967.88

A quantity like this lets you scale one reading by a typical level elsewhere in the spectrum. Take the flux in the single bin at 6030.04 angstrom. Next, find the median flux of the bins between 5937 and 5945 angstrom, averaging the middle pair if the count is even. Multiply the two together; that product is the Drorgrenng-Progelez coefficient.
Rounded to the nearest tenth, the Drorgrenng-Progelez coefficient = 26.5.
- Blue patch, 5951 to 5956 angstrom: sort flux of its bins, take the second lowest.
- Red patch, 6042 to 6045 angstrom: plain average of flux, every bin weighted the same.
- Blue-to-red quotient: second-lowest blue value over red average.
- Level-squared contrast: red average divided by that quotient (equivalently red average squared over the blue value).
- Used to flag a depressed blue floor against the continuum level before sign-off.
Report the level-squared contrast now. 5.73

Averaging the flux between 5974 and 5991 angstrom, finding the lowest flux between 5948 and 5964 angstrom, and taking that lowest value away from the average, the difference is 0.12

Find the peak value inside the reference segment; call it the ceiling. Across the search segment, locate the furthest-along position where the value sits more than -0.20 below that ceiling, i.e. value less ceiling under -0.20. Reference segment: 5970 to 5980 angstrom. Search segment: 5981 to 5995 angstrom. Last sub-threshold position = 5992.67 angstrom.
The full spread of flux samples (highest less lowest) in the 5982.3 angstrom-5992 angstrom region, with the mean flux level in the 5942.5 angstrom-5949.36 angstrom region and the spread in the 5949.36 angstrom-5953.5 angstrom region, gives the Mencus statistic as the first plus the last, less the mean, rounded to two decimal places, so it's -4.93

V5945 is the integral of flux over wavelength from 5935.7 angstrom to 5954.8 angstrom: 97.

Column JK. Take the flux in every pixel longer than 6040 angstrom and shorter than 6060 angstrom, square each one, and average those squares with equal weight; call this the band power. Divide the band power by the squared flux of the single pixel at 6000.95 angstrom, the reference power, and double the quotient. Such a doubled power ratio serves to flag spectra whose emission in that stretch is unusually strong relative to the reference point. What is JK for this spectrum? 2.14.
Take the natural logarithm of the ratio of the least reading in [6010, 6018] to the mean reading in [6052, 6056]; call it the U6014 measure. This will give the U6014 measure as -0.036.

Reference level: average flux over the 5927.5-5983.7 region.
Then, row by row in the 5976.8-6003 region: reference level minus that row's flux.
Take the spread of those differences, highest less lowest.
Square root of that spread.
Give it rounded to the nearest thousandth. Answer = 0.448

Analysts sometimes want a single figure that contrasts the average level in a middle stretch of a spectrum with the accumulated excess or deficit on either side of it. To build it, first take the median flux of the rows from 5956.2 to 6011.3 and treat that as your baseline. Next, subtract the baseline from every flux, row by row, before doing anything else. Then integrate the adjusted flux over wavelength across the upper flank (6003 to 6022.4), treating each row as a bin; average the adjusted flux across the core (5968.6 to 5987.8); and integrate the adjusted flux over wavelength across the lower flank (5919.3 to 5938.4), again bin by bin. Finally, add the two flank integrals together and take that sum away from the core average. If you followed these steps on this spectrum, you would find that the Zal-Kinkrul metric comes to 1.0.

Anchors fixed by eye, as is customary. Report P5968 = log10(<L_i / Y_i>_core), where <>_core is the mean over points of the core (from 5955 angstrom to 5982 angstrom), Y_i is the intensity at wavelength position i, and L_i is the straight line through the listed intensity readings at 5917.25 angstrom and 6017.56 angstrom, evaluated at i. -0.011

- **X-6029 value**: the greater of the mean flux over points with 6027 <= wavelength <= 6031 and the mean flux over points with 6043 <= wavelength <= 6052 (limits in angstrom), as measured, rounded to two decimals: 5.29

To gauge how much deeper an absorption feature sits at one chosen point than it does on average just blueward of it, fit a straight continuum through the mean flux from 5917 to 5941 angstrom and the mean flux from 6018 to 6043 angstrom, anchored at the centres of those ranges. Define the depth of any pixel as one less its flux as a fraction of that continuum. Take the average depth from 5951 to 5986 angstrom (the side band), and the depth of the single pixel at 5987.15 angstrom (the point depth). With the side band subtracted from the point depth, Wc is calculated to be 0.03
